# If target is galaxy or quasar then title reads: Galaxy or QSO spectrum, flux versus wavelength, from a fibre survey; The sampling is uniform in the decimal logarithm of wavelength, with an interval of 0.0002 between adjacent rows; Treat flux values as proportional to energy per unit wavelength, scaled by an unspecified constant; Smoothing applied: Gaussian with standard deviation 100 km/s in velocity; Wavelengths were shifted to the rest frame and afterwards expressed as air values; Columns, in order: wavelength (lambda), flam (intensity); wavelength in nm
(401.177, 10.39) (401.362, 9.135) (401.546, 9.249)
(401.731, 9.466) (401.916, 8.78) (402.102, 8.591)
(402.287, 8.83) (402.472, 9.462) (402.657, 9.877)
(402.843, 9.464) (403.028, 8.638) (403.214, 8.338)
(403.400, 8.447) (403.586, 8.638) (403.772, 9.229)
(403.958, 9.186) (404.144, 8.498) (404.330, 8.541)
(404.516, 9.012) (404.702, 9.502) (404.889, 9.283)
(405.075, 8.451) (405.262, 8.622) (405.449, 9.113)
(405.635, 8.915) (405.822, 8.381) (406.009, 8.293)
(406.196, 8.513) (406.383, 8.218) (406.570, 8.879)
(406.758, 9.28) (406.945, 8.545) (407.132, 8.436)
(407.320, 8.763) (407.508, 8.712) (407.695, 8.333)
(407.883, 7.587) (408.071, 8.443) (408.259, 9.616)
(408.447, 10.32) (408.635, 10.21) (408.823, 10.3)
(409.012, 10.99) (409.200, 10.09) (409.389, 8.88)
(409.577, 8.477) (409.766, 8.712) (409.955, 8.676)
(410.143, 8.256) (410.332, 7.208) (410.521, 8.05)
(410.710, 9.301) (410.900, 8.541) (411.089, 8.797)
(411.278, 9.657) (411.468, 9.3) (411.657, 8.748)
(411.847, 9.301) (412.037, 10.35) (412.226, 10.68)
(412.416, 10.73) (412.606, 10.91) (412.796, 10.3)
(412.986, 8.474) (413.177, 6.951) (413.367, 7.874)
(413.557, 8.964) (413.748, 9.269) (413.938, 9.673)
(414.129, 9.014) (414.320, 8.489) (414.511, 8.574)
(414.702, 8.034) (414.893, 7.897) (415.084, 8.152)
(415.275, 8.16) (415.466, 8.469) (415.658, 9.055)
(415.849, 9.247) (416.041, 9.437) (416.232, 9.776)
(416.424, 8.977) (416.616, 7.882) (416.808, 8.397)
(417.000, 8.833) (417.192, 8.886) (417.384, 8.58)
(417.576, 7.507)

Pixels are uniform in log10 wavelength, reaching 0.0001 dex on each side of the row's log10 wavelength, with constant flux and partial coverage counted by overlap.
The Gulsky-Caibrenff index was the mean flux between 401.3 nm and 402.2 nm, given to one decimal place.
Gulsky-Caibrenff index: 9.0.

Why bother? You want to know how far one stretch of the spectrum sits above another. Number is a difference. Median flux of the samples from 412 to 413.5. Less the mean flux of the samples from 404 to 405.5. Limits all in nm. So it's 1.4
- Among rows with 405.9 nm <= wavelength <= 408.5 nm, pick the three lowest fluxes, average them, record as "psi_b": 8.0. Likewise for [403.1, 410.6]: 7.6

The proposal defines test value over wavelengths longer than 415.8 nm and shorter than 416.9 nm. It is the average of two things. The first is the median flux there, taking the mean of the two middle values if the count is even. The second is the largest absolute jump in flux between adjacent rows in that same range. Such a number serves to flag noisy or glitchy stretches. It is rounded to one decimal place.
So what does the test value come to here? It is 5.1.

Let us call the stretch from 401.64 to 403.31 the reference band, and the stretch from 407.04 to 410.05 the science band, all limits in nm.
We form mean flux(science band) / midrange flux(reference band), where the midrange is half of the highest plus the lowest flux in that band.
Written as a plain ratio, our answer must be 1.01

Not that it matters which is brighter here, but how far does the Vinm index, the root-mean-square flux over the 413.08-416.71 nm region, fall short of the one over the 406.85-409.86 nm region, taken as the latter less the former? 0.5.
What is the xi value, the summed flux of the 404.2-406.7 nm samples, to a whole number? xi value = 114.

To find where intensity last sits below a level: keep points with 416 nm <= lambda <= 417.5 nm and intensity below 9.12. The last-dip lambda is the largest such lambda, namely 417.384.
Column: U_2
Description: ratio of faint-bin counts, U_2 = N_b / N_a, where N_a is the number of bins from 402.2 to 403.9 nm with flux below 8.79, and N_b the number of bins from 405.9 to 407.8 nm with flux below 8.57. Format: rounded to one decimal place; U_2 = 1.5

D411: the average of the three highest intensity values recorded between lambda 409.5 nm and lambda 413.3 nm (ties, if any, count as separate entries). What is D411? 10.8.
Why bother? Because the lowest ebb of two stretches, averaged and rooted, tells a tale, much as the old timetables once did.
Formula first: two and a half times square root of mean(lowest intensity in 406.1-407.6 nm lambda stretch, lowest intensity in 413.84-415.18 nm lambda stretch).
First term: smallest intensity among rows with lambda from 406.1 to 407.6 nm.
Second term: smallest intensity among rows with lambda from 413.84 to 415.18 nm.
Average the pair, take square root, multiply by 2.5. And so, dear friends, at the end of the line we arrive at 7.10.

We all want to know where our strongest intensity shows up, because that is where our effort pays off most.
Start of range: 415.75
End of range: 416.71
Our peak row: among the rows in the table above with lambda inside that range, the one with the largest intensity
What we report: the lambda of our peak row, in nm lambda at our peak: 416.232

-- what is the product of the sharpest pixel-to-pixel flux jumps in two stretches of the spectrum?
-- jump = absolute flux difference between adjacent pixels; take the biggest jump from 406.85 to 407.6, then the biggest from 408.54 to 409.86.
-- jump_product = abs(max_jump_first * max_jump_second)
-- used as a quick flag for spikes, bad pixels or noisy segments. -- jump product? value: 0.40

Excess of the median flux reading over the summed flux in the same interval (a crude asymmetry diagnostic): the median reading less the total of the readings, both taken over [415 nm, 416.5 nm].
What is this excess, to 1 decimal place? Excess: -62.3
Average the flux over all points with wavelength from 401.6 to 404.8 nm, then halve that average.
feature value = 4.49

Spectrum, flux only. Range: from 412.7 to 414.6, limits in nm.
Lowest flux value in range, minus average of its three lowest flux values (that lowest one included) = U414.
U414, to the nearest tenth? -0.8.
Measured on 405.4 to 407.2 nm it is -0.1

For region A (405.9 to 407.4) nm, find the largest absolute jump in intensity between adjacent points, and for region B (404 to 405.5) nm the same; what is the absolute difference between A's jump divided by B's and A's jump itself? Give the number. 0.15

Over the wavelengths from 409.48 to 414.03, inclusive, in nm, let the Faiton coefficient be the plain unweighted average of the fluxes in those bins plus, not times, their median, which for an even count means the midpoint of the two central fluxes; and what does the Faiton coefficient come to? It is 17.9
